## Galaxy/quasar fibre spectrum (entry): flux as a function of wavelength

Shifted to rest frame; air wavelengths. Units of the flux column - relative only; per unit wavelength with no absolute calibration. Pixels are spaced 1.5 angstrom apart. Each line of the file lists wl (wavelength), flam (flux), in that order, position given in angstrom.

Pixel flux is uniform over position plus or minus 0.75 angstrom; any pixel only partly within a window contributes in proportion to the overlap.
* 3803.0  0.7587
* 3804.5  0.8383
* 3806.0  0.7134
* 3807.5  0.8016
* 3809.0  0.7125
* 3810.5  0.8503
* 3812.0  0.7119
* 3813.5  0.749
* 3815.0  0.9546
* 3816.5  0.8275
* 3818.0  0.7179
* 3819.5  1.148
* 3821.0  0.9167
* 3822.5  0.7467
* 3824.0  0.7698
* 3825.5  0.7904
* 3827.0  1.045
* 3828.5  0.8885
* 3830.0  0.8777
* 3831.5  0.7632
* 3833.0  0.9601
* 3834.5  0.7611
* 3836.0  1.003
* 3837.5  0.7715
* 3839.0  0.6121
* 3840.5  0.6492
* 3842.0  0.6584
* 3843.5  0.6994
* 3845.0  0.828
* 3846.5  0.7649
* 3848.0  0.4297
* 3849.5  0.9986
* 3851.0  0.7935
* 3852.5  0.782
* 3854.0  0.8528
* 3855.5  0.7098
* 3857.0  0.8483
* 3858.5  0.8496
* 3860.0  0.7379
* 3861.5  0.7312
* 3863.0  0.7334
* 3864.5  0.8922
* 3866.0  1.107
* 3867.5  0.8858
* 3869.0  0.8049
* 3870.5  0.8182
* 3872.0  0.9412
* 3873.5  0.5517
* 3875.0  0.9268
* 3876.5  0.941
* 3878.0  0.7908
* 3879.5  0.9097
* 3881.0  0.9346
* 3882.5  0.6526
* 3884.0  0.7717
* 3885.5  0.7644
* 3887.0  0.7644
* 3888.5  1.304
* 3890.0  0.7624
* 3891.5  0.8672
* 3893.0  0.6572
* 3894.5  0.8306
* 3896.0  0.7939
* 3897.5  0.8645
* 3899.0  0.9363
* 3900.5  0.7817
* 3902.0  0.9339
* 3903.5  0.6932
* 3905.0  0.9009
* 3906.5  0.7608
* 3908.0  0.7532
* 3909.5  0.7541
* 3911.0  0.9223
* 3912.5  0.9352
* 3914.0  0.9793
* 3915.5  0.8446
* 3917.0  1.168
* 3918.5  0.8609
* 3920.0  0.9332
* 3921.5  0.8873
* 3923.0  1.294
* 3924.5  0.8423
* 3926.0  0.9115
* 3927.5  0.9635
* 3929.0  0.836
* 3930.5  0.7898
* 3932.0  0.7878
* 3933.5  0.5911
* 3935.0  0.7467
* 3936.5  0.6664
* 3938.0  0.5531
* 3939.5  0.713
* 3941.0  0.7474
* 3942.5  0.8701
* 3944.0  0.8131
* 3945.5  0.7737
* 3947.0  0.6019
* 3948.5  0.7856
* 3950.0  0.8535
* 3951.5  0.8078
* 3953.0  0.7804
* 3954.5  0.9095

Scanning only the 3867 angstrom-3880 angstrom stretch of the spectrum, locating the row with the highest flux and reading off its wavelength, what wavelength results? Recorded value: 3872.0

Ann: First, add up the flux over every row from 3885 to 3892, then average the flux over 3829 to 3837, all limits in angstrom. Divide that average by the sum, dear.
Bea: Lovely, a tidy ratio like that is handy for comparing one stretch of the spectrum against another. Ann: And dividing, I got 0.20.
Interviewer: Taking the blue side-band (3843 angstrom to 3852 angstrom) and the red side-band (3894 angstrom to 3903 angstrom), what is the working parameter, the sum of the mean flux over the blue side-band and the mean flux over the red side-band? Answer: 1.61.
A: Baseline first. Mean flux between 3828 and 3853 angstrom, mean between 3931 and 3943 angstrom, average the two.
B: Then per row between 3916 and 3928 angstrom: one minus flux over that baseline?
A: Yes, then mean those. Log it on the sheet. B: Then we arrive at -0.320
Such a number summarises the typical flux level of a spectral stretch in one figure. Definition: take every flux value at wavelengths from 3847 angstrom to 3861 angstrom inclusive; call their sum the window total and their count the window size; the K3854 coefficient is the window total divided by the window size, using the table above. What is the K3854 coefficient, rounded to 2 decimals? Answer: 0.78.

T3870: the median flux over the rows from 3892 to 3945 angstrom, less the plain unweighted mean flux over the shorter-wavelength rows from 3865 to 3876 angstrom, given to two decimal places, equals -0.03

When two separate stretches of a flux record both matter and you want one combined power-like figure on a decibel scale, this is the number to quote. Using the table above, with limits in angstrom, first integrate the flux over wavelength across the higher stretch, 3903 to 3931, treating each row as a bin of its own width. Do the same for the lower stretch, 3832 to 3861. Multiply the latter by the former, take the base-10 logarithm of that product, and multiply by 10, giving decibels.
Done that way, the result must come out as 27.5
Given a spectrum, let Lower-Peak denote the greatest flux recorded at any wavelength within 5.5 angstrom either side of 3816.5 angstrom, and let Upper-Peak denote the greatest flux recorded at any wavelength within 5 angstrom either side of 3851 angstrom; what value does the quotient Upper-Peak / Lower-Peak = 0.87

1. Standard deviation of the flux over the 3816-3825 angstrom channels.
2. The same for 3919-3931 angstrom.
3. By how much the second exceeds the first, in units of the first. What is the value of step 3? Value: 0.0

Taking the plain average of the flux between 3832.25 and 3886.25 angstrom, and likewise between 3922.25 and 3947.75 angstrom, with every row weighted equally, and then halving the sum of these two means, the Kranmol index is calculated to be 0.798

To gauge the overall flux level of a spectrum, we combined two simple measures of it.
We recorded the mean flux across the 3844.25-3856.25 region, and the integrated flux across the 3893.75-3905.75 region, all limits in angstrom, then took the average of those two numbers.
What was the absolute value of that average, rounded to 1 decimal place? 5.4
